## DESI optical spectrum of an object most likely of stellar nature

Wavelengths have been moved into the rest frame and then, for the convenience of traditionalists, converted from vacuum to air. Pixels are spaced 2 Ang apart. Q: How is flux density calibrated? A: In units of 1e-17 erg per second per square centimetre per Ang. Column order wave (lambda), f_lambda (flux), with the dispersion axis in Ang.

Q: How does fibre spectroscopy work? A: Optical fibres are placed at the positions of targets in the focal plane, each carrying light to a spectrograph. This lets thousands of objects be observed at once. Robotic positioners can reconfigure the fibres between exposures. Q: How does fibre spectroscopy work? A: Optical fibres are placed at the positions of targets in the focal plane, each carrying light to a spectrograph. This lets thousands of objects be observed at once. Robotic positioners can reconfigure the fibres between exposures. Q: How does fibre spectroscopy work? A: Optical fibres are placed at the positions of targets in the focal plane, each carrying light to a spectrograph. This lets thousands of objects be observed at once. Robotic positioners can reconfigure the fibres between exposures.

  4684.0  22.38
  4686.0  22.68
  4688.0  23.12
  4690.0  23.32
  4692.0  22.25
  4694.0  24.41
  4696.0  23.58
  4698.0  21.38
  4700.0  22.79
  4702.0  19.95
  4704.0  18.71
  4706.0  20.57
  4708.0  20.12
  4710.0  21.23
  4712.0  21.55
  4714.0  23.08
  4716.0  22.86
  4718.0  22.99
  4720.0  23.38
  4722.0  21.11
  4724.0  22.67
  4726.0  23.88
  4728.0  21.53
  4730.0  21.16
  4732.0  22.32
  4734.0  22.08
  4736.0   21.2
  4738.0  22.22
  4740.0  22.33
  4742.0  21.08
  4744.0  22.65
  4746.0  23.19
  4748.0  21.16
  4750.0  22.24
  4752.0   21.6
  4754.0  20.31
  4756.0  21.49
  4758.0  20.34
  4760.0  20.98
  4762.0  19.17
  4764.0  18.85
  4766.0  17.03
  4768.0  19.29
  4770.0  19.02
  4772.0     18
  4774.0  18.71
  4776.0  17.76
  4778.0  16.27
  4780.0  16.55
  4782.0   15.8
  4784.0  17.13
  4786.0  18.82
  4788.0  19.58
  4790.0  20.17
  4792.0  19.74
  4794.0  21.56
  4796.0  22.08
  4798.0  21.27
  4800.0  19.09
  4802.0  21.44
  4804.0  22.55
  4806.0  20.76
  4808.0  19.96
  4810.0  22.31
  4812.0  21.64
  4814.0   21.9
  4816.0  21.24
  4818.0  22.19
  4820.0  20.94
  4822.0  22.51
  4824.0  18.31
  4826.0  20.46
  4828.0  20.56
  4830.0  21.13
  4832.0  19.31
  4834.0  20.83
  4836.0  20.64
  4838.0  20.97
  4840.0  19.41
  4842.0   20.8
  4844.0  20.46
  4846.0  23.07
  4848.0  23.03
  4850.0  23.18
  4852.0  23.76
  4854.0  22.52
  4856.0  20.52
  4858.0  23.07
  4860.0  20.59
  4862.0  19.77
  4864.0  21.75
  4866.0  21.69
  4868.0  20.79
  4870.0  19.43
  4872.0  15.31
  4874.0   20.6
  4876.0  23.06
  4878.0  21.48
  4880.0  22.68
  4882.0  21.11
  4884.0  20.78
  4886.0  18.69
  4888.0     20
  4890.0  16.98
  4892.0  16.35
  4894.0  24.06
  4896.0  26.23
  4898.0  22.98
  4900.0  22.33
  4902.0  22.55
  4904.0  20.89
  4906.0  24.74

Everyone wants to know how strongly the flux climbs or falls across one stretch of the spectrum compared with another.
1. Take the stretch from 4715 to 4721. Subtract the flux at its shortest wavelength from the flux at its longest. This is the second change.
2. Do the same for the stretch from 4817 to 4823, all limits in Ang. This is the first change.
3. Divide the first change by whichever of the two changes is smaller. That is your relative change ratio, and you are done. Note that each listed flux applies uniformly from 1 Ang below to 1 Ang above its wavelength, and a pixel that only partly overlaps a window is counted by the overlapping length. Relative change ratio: 1.0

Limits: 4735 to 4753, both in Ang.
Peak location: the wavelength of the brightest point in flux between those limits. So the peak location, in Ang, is 4746.0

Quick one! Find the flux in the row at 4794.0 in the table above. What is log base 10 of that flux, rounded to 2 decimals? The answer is 1.33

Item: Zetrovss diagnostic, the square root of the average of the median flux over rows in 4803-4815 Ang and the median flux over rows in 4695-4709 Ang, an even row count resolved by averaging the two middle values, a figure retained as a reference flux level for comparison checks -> 4.60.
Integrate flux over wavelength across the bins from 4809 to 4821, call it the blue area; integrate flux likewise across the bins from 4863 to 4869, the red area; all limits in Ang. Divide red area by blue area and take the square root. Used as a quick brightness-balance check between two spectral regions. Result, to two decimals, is 0.70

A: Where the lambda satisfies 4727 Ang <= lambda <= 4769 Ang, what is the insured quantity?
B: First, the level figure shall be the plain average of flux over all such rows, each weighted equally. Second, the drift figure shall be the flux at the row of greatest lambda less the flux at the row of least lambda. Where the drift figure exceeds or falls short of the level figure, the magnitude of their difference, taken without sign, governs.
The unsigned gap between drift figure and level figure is 23.3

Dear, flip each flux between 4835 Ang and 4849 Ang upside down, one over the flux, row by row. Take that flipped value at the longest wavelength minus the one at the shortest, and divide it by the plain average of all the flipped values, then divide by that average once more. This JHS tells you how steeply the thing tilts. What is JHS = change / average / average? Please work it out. -2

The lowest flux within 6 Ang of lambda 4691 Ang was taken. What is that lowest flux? 22.25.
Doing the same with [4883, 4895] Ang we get 16.35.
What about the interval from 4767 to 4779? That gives 16.27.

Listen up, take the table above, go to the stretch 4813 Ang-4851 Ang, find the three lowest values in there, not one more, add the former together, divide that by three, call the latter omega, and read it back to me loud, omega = 19.0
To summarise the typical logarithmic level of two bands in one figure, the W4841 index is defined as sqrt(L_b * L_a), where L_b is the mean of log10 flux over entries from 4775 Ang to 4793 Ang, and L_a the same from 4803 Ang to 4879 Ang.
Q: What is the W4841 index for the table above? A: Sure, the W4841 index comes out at 1.288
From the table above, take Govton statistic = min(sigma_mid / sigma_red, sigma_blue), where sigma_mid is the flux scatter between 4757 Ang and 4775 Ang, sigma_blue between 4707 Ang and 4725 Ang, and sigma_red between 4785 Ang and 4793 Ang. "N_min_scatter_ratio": 1.1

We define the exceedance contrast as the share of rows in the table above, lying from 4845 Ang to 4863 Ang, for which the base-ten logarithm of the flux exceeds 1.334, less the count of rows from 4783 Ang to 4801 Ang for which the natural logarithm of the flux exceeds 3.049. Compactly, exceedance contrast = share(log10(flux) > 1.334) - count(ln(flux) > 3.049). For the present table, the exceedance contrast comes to -2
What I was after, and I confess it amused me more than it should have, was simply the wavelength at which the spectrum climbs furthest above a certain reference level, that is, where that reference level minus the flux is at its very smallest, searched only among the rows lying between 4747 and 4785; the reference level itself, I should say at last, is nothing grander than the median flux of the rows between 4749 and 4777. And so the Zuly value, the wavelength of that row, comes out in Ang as 4750.0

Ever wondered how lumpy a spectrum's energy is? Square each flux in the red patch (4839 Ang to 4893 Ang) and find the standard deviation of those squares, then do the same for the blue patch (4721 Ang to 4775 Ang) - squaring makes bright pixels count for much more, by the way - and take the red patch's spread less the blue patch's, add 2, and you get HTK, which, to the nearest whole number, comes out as 18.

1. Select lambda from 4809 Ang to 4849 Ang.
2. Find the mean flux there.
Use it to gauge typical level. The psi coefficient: 21.1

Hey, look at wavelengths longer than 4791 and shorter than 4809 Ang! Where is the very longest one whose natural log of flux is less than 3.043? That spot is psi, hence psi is 4808.0 Ang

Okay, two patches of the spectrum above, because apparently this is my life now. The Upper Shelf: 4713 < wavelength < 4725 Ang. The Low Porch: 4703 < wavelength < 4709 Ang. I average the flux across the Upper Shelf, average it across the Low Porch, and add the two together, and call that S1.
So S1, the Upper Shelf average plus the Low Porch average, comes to 42.5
